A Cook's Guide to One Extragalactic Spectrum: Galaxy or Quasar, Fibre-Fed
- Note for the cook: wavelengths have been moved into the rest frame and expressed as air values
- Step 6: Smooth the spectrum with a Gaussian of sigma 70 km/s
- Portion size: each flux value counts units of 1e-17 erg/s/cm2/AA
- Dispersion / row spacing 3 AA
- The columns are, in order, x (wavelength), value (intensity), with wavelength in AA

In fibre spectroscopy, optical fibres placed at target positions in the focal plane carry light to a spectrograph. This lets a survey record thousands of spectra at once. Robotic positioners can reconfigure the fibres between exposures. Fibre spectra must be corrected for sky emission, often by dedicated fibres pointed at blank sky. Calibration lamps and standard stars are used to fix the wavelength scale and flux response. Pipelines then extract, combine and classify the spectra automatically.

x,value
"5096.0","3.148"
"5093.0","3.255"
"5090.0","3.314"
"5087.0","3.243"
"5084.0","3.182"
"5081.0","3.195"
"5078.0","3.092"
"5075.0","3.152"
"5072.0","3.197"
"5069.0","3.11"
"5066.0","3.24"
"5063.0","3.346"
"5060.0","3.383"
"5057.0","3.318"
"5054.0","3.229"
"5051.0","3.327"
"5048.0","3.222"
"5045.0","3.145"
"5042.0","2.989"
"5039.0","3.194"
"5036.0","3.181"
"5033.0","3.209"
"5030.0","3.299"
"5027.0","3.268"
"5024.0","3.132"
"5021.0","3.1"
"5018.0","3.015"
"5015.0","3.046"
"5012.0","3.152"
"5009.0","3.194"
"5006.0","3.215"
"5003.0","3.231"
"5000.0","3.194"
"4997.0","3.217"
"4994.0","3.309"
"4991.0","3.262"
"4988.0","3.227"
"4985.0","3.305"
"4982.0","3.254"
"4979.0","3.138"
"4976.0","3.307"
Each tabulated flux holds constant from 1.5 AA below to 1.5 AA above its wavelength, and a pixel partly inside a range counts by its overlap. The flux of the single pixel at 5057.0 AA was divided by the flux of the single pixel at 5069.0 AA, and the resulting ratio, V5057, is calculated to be 1.07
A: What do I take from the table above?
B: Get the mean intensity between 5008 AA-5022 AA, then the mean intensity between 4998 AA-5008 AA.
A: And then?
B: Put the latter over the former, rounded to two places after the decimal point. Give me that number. 1.04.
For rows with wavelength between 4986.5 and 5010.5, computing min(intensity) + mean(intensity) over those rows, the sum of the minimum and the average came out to 6.43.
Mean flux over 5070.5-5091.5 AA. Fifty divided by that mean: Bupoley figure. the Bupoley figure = 15.6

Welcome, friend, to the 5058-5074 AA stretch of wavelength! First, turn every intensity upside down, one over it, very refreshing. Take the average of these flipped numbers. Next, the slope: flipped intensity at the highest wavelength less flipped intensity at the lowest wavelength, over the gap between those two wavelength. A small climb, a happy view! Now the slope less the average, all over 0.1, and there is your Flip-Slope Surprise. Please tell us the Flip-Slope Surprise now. -3.06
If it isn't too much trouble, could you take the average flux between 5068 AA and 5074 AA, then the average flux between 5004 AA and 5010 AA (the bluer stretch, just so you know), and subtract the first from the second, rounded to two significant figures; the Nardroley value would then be 0.051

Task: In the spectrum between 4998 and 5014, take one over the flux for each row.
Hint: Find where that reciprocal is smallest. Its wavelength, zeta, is 5003.0 AA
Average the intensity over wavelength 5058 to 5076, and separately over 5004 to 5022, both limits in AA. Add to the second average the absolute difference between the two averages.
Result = 3.24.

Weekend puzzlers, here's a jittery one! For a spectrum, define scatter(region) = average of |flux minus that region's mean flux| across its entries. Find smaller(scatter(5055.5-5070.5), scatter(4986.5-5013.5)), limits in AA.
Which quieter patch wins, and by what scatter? 0.031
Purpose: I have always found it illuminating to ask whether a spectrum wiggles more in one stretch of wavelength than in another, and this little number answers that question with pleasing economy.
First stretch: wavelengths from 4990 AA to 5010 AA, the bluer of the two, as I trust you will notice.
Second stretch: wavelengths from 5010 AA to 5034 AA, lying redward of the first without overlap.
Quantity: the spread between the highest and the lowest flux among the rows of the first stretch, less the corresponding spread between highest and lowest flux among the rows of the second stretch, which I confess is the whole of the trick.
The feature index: -0.17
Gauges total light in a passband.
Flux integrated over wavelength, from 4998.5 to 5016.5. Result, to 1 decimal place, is 57.1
